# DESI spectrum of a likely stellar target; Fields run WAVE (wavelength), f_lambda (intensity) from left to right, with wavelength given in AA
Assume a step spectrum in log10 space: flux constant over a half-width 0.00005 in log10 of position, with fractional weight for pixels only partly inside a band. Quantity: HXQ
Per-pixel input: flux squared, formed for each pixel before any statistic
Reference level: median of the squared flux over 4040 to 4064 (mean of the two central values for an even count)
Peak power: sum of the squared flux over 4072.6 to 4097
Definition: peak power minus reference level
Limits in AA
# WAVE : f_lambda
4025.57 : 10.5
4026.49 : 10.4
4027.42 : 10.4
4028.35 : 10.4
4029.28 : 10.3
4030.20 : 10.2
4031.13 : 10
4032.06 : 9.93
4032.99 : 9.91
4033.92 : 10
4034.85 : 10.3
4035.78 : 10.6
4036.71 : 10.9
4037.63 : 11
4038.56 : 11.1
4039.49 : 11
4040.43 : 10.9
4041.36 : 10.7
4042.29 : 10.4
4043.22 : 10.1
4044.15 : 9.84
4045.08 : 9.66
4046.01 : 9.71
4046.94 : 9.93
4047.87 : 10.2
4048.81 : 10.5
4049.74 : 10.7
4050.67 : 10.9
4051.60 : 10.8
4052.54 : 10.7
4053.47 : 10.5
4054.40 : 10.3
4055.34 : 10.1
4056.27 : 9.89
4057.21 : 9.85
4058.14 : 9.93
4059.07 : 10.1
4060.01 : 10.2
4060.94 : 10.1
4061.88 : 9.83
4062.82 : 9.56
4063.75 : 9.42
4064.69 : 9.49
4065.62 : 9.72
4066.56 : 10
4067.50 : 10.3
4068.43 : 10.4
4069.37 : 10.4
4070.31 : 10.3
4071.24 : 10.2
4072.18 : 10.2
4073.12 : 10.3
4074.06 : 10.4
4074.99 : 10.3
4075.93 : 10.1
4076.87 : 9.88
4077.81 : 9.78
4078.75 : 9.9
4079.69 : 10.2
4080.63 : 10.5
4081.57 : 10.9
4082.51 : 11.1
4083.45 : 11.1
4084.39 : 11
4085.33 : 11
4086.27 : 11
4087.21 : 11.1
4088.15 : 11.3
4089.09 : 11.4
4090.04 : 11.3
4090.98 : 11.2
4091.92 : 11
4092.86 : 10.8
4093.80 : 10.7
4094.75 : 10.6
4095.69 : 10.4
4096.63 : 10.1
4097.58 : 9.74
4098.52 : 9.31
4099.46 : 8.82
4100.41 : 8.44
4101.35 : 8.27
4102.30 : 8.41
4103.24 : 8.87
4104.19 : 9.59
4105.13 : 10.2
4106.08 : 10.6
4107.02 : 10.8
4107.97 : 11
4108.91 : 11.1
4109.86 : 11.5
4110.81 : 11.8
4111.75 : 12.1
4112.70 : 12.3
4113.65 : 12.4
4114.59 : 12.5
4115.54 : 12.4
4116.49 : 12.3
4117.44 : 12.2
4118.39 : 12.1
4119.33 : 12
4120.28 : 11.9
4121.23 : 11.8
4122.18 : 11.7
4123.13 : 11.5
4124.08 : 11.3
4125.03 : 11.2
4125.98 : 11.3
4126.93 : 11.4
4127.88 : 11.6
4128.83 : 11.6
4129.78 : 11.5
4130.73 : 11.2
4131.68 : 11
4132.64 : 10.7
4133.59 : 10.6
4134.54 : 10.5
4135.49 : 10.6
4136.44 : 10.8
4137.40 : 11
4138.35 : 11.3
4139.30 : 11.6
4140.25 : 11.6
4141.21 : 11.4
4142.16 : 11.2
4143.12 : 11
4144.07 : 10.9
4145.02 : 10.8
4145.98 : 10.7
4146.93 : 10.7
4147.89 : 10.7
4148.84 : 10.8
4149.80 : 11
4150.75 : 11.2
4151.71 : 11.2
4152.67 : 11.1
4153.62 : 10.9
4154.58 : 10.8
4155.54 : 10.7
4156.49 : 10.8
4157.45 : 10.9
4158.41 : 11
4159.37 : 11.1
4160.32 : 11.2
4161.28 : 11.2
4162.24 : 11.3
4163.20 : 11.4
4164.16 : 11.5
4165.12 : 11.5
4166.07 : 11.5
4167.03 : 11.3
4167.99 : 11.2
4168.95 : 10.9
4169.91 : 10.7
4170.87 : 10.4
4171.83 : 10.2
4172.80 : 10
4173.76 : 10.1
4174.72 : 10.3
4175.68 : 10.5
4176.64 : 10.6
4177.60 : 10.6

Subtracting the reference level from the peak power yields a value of 2863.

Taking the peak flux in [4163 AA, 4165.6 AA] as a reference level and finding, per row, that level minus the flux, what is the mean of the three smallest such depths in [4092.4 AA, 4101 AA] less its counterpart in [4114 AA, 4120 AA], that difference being 1.7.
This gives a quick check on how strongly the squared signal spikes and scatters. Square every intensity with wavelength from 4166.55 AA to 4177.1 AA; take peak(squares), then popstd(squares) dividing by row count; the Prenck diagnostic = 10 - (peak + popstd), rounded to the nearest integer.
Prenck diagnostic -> -126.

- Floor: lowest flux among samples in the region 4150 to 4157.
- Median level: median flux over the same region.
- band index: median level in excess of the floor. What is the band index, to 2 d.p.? 0.20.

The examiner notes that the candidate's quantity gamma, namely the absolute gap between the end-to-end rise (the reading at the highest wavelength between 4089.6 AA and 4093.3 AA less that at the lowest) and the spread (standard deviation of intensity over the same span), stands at 0.7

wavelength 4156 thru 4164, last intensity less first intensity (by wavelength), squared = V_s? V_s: 0.4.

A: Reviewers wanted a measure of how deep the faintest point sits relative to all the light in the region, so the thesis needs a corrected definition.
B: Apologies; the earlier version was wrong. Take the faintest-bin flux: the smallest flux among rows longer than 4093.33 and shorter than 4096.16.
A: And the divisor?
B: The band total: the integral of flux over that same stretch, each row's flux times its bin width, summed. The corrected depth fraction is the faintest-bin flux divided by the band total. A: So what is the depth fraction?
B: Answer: 0.348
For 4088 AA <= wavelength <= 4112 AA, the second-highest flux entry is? 11.8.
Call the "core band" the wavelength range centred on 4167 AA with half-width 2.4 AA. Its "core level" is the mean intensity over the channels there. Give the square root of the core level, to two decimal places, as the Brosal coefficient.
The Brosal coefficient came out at 3.36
